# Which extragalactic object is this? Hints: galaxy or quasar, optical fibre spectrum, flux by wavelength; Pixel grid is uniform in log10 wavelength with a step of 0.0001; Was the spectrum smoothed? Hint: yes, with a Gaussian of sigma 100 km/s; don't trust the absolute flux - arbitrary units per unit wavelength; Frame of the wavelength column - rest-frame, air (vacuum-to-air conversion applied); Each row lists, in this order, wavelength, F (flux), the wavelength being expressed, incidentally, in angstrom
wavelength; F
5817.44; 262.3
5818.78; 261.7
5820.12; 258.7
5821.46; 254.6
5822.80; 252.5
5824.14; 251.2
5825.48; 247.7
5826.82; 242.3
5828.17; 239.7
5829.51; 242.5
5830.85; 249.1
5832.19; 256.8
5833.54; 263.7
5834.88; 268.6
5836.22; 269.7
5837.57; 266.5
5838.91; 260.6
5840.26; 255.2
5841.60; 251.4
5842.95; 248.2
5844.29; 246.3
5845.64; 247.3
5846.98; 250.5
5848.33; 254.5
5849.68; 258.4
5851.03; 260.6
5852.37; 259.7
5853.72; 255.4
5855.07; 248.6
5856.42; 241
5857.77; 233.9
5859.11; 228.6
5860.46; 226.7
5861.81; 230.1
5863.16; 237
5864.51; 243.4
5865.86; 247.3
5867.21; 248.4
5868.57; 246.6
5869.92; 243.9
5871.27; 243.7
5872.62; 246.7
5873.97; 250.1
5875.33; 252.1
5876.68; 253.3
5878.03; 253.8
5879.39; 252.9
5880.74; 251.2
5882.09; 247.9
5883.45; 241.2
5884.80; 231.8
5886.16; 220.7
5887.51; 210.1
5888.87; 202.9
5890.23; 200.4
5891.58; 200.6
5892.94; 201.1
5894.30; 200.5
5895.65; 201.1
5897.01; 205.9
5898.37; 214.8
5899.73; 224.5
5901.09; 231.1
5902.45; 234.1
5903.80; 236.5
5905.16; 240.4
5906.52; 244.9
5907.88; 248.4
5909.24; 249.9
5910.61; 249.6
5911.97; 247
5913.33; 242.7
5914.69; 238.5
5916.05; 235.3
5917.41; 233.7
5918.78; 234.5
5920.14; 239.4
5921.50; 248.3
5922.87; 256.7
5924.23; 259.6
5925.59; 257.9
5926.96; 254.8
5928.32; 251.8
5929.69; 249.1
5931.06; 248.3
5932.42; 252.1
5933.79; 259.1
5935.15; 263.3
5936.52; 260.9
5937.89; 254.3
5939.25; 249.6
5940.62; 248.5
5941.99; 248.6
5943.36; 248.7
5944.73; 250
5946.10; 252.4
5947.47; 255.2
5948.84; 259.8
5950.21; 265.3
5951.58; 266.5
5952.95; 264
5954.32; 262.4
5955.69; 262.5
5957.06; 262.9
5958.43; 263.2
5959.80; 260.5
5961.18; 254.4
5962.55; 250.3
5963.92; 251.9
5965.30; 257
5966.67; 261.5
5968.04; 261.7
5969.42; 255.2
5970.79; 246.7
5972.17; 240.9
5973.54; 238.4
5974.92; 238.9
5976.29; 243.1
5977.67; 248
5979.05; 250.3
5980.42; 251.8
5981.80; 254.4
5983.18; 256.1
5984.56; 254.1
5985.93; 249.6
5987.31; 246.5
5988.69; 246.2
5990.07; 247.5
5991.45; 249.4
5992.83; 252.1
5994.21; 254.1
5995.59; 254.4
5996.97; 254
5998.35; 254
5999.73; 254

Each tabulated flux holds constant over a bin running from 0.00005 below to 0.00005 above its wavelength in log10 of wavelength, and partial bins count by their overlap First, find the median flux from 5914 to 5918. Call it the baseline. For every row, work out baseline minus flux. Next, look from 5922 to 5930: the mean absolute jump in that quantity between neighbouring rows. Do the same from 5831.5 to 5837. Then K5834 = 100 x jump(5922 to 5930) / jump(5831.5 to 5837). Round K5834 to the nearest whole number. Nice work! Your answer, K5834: 62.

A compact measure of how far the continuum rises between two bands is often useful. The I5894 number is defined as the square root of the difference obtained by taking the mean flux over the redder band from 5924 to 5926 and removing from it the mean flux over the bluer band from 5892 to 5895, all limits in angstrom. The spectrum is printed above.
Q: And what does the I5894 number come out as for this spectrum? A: 7.6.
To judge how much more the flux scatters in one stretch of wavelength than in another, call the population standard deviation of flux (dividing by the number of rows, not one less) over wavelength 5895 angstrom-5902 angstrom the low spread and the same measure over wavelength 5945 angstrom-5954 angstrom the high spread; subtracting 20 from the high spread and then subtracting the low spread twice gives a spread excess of -37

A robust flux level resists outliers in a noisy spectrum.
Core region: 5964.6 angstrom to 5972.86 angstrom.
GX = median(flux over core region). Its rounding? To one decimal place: 256.1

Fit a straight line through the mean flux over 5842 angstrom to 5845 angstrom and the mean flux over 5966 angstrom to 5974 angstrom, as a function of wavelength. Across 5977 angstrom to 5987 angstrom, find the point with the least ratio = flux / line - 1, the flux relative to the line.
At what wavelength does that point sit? 5977.67 angstrom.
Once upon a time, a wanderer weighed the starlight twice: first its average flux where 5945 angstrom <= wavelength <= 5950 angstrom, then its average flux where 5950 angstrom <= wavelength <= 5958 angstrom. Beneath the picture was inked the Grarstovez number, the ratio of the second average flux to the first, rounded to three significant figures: 1.03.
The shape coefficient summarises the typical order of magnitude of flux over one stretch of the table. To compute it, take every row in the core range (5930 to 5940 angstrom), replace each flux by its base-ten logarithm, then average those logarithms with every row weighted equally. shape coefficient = 2.407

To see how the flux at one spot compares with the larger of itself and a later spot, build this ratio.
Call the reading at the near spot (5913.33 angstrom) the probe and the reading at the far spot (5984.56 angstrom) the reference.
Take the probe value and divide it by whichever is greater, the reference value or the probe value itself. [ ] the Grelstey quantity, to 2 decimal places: 0.96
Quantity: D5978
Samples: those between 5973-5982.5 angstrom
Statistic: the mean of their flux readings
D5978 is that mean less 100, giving 146.4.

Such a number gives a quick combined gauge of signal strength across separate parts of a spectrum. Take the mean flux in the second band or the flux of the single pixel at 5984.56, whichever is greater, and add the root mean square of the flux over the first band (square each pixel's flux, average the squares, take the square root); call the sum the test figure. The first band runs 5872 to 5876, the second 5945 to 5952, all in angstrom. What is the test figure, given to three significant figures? 509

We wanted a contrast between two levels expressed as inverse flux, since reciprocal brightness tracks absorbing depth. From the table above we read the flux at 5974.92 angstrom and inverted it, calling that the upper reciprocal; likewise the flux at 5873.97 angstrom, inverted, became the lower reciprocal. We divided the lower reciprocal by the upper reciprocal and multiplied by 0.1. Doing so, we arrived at 0.096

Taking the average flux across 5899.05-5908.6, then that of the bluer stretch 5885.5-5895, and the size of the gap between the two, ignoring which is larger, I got 32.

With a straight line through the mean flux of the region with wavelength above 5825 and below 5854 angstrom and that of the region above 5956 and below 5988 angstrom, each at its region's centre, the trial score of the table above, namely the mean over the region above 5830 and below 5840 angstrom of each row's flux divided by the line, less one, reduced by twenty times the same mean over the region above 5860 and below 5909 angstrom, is 1.7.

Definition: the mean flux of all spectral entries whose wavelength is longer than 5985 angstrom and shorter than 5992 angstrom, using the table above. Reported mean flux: 248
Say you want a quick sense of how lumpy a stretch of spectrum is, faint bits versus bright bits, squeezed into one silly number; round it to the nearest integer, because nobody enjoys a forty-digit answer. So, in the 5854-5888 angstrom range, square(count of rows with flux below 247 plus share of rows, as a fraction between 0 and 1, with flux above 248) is 235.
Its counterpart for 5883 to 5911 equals 329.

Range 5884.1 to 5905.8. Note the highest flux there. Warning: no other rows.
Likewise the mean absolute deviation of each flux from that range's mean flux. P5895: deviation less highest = -227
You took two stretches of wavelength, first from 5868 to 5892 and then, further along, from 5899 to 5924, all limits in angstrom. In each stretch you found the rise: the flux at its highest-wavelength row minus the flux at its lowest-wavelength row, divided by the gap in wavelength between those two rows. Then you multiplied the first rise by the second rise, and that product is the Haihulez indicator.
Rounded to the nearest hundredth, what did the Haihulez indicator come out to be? -2.78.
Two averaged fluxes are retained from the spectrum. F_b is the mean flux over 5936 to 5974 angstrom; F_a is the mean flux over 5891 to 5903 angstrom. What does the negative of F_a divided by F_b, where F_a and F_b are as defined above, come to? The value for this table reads -0.83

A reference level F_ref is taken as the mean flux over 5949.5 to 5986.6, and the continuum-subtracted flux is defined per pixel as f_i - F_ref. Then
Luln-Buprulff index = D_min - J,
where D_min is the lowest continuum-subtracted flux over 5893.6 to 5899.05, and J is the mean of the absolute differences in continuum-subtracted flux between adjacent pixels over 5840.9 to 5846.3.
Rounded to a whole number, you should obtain -56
